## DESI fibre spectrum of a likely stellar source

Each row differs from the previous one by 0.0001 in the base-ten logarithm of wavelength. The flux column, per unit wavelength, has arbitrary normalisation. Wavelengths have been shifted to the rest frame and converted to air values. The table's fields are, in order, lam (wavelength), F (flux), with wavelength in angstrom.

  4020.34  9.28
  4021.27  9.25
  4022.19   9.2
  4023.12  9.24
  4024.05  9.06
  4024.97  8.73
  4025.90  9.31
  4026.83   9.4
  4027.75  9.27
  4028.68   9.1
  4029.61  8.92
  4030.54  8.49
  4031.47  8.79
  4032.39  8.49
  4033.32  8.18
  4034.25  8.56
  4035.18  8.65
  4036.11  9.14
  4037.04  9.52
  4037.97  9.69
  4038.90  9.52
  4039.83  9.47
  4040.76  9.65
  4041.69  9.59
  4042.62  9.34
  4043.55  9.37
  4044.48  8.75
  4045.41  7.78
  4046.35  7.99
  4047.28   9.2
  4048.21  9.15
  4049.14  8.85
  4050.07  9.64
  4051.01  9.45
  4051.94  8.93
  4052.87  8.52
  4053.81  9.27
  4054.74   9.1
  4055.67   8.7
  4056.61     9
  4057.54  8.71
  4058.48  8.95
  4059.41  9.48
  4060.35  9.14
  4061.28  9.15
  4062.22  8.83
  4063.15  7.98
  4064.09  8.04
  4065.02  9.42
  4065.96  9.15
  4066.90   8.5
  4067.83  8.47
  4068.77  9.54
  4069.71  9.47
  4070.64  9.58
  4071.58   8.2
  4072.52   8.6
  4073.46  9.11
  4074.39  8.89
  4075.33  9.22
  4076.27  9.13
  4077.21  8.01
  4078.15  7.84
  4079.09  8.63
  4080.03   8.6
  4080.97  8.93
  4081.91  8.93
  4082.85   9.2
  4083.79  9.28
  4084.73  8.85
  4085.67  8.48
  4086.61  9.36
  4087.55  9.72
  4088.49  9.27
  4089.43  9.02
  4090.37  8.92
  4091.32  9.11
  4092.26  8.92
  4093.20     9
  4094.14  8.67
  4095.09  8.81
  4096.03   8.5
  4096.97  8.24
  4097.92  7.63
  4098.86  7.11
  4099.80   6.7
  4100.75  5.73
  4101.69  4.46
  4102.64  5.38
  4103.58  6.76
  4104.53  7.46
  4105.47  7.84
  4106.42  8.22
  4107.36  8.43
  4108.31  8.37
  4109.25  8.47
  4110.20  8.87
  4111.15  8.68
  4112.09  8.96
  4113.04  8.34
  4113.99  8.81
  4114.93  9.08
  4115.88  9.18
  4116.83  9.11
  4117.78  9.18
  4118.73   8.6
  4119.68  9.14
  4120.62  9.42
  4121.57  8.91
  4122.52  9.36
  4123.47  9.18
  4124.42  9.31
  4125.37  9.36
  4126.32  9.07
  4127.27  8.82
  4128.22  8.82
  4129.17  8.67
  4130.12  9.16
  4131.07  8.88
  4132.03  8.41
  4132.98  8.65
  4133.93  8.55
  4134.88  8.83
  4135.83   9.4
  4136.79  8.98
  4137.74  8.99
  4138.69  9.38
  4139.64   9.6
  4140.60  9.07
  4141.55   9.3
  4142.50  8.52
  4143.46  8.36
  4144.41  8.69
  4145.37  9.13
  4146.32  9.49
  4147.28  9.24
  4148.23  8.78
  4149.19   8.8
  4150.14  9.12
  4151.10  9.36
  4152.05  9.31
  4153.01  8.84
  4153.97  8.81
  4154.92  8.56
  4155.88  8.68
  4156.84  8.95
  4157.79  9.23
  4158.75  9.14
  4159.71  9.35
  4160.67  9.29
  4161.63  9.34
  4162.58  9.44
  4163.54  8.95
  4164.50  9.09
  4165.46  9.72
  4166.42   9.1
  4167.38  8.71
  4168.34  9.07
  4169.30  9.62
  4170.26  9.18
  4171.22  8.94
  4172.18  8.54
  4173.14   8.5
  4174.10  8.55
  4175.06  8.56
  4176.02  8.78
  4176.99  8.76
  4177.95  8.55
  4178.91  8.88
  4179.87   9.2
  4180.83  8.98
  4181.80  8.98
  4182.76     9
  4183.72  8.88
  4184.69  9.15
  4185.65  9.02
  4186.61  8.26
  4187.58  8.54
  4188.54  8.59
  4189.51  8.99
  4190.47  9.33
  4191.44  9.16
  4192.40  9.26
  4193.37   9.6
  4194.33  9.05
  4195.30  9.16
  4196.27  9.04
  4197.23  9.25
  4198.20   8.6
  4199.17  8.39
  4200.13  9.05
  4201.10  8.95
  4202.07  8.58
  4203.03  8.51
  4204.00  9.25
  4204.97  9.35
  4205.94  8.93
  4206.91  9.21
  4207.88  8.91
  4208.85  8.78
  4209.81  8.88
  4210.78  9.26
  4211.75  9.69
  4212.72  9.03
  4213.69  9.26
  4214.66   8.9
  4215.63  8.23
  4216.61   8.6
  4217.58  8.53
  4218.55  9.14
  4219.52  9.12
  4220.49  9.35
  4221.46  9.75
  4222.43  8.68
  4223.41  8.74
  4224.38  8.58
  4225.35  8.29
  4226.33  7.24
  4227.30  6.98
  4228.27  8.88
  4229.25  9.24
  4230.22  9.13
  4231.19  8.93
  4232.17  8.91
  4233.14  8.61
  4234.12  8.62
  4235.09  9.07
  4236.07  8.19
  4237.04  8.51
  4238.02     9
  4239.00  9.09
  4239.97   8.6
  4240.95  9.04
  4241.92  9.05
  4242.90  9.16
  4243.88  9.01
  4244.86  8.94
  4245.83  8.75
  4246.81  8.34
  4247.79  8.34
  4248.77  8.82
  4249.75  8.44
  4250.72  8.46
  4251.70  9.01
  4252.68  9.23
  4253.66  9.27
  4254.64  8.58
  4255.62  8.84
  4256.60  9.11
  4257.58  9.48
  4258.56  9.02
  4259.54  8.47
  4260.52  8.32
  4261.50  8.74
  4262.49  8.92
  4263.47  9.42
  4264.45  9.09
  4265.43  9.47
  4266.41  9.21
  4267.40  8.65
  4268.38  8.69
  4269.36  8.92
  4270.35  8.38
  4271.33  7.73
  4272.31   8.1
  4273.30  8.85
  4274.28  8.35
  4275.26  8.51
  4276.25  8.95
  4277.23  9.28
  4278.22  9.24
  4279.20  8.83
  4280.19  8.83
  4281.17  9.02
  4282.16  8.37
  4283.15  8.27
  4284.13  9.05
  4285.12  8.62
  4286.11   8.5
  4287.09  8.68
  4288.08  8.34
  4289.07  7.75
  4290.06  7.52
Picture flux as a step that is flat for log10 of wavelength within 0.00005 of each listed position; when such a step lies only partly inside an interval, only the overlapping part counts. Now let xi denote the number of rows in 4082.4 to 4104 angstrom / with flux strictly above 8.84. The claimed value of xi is 11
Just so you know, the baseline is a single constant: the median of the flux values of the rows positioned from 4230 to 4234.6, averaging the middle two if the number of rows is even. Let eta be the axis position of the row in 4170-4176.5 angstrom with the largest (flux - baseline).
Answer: 4170.26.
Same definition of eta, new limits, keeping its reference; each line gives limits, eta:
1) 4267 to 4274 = 4269.36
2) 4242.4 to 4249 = 4242.90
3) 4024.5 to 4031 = 4026.83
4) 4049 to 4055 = 4050.07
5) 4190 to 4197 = 4193.37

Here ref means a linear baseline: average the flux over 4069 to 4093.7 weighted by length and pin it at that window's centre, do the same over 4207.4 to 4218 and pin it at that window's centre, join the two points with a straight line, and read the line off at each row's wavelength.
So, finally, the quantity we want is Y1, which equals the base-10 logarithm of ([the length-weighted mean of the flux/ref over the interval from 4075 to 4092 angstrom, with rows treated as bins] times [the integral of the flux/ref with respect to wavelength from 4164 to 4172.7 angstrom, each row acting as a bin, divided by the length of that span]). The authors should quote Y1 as 0.007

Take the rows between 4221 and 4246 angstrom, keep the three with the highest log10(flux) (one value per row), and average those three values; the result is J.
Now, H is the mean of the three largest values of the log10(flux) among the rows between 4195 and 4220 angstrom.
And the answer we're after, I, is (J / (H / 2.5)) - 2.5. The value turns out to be -0.006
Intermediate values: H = 0.975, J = 0.972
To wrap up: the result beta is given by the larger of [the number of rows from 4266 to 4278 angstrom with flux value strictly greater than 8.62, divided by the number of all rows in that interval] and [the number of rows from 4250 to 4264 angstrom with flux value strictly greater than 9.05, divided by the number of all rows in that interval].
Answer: 0.58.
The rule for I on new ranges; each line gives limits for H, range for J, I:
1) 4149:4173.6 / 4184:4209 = -0.019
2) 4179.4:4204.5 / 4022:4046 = 0.029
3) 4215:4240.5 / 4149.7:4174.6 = 0.017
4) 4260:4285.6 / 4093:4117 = -0.032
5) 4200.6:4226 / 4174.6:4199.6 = -0.023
